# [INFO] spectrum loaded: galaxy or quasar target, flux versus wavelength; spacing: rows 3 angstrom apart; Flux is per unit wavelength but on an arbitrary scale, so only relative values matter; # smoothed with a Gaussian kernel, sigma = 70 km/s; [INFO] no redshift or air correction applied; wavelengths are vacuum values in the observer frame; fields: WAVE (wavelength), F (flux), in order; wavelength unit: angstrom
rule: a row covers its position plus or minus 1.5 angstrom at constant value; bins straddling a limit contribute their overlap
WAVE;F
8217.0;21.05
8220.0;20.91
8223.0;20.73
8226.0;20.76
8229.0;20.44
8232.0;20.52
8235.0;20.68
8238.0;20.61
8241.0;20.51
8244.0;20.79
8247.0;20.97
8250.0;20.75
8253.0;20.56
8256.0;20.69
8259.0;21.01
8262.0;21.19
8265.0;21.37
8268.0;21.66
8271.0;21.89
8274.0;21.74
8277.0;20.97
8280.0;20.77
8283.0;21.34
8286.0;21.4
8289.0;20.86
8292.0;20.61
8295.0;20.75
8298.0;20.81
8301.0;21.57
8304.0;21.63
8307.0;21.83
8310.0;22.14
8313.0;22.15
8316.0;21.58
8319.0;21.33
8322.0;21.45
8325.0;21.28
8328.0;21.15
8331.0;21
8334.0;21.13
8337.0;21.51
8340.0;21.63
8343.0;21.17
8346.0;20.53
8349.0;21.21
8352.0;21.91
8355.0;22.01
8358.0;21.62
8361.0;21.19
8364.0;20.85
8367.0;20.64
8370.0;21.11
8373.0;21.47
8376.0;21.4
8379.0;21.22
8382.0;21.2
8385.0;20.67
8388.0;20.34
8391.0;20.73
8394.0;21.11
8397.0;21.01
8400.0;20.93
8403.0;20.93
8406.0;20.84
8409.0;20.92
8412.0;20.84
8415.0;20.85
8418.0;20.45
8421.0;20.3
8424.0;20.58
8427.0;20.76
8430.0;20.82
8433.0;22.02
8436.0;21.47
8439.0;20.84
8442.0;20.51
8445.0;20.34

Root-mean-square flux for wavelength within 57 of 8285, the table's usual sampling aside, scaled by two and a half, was 52.9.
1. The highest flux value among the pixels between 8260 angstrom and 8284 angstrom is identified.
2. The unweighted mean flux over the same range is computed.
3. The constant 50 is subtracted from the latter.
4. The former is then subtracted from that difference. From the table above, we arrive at -50.5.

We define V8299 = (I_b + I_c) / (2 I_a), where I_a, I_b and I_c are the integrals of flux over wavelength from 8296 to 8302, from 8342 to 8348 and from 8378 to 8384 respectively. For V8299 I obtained 0.99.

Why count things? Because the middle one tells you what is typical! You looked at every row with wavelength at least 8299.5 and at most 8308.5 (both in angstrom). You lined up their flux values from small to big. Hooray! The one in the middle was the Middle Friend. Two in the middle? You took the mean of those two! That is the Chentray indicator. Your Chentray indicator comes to 21.6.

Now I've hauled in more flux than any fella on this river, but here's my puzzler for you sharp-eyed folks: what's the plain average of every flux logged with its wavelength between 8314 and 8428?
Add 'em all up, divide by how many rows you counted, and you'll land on 21.1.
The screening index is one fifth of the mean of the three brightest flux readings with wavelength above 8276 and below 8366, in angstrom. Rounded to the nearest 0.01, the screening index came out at 4.42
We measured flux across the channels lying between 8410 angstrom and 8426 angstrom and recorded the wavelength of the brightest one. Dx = 8415.0 angstrom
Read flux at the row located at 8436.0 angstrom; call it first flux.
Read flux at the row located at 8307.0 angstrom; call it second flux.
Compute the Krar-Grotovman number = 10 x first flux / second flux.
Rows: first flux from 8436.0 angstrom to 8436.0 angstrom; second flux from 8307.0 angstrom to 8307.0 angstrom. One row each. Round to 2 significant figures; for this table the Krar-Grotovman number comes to 9.8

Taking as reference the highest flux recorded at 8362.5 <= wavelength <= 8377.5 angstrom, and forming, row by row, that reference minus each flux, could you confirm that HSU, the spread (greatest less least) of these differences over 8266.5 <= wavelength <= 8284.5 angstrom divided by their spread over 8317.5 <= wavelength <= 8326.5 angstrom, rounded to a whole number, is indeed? 7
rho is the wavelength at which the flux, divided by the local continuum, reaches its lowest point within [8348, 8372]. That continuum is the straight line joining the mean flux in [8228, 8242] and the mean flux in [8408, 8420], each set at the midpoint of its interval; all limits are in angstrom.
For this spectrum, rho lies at 8367.0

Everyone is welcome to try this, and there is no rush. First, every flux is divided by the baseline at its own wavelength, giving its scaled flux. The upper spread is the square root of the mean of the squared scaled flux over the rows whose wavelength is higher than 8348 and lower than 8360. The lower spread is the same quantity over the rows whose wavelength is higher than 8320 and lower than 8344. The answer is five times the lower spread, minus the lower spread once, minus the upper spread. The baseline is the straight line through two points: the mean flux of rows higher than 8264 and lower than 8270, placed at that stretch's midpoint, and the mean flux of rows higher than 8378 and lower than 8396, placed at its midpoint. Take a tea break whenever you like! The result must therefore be 2.99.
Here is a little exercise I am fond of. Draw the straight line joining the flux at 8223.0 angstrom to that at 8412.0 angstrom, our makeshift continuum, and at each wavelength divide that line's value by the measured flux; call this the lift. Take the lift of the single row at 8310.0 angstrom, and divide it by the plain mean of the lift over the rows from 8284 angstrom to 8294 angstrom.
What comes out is 0.95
